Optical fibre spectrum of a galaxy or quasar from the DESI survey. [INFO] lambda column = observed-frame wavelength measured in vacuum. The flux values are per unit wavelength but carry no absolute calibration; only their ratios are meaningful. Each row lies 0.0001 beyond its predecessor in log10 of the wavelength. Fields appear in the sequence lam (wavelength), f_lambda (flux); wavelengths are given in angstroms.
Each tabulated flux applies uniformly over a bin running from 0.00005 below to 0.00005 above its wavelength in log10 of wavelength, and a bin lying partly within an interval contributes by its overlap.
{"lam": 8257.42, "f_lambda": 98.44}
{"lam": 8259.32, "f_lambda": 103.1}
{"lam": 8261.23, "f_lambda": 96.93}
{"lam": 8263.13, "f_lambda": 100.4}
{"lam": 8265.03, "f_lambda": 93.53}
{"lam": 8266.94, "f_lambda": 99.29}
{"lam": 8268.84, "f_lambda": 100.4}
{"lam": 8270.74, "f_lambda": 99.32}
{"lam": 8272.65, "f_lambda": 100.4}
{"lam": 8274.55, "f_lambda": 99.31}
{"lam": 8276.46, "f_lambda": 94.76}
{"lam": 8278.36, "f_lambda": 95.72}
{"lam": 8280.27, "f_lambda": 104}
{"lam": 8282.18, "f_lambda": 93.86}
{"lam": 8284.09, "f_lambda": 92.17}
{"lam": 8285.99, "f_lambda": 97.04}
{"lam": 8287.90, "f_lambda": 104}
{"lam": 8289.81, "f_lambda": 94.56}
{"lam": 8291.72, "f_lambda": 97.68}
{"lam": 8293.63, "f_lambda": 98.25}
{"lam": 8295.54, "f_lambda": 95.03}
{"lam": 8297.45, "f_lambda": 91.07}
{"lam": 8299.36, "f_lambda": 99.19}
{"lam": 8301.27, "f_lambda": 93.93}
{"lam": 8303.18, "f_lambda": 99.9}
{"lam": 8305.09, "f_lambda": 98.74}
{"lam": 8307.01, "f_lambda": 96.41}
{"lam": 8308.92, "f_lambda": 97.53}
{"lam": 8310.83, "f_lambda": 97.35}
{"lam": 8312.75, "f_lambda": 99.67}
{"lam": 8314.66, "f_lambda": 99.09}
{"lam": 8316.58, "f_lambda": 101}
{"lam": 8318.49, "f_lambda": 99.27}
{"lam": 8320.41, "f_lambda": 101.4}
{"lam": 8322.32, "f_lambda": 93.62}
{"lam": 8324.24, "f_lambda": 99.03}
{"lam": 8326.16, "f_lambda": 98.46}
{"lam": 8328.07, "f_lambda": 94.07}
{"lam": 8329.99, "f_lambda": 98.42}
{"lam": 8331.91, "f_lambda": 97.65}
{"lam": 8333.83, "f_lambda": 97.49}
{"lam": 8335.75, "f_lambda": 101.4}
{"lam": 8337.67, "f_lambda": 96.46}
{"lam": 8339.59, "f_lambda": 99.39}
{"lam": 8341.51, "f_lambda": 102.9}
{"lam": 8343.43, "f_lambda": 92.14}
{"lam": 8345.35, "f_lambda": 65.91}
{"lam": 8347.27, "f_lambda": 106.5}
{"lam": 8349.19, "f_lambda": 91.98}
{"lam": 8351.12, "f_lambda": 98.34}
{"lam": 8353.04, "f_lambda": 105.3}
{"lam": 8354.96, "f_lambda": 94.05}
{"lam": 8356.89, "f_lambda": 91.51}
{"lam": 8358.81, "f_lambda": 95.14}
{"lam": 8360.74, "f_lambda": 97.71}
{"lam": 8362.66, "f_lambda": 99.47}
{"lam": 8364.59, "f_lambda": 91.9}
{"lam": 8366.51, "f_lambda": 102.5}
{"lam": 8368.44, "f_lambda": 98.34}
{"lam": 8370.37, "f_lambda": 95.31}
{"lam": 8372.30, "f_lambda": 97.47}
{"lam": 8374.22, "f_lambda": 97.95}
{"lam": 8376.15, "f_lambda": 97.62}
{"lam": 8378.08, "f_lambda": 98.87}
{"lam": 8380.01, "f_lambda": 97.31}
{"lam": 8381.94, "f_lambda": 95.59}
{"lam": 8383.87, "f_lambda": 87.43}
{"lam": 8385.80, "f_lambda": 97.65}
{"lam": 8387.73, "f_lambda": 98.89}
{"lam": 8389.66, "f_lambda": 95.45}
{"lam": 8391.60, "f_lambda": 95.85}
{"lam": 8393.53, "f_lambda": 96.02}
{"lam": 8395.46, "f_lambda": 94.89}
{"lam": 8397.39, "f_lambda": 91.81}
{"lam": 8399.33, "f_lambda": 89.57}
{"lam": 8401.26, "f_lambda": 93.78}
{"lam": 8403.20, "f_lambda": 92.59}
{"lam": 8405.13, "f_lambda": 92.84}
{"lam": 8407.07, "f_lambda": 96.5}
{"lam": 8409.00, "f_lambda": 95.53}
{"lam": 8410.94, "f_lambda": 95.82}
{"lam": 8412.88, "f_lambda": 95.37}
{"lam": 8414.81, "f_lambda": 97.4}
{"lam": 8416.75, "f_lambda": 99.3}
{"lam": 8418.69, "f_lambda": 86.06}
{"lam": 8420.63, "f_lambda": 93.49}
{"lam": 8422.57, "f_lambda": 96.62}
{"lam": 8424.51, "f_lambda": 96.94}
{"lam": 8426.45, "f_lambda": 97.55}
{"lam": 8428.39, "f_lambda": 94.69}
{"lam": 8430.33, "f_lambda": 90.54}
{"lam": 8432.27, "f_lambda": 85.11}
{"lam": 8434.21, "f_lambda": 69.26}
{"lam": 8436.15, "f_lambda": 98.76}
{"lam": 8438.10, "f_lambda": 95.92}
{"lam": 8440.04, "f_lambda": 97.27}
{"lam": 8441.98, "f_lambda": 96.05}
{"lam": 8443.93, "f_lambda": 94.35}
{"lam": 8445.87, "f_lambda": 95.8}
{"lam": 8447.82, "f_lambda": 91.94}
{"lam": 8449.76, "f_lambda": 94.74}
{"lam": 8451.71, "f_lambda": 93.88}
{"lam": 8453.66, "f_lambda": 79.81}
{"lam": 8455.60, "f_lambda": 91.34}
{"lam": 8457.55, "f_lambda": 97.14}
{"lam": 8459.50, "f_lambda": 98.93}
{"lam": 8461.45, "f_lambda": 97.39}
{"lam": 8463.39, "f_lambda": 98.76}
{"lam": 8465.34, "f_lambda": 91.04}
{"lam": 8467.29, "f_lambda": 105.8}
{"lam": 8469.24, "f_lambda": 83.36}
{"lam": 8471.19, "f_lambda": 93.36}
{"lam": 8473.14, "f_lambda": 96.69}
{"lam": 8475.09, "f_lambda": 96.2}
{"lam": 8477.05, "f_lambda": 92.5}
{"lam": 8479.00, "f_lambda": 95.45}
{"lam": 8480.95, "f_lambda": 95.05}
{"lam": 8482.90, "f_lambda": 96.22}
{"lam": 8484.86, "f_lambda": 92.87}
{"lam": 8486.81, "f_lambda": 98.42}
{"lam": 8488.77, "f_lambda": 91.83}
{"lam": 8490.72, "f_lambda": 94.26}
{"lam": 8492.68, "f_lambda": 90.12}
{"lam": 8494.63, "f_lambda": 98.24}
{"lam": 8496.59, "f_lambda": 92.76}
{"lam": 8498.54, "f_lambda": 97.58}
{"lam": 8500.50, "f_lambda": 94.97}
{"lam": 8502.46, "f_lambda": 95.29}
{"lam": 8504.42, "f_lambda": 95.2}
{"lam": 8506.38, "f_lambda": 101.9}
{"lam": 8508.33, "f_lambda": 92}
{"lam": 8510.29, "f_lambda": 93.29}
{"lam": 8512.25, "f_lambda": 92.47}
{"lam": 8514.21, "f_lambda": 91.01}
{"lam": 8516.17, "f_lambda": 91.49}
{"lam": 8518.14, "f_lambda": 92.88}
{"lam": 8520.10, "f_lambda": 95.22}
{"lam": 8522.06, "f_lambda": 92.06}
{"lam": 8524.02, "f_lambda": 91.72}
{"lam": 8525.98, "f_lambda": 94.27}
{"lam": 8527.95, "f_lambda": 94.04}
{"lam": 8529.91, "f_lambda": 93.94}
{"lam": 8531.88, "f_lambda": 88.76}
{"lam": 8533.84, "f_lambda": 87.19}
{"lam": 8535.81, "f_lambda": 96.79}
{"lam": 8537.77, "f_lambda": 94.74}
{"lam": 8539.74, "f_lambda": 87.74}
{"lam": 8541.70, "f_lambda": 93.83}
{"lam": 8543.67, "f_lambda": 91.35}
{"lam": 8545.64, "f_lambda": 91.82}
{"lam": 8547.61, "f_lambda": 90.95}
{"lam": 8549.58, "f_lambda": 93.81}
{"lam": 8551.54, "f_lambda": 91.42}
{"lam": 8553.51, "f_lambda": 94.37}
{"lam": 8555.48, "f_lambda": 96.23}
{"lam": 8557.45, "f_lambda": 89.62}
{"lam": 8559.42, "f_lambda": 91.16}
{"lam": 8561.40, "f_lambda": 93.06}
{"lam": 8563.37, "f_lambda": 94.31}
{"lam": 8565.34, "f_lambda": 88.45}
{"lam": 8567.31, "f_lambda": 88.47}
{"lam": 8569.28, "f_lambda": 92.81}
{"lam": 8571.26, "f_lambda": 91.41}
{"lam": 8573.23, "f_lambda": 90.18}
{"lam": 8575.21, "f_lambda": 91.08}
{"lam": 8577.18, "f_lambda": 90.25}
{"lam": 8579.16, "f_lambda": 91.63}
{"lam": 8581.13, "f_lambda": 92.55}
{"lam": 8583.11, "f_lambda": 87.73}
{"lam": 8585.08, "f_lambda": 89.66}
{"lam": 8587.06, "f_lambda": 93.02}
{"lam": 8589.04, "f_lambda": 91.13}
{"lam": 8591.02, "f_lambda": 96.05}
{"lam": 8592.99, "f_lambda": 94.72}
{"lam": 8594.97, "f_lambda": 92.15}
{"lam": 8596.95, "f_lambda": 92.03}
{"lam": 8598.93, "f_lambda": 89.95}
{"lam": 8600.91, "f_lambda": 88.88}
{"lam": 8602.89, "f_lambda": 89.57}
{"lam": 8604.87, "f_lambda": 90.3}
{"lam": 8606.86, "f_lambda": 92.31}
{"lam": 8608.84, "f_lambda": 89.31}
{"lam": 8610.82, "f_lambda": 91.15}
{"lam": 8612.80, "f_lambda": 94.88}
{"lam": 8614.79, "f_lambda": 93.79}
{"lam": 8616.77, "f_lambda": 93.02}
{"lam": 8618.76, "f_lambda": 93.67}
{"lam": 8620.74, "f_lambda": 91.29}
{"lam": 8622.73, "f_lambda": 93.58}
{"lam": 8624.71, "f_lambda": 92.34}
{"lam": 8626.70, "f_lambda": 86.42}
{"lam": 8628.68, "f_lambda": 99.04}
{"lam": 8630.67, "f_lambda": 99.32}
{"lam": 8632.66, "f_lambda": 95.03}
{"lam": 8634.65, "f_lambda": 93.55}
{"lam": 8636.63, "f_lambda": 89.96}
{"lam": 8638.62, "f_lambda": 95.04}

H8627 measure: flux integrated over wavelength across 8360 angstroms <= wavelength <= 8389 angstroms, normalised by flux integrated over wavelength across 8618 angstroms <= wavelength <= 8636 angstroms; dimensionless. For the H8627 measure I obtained 1.67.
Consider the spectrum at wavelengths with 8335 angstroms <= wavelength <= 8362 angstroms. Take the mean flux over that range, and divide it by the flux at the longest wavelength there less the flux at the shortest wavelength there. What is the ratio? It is -26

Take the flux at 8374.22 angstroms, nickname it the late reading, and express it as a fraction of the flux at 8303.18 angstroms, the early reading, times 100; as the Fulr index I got 98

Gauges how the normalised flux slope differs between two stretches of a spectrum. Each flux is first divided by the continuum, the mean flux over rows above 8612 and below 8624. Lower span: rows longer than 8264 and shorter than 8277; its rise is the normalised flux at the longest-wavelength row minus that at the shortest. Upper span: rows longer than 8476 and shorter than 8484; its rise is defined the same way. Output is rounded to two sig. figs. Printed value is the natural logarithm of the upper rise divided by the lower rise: 1.1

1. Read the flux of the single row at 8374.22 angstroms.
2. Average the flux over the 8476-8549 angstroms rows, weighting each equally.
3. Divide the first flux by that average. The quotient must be 1.05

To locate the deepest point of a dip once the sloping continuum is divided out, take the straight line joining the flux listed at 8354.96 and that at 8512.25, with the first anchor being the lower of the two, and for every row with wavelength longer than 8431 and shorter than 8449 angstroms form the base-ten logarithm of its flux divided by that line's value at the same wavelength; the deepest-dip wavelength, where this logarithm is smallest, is 8434.21 angstroms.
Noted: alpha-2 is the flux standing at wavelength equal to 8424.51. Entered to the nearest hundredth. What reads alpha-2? 96.94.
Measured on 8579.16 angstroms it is 91.63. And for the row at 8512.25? 92.47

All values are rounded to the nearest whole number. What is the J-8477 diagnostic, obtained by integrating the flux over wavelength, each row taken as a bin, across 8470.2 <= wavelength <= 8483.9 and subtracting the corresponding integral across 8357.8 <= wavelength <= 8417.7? -4441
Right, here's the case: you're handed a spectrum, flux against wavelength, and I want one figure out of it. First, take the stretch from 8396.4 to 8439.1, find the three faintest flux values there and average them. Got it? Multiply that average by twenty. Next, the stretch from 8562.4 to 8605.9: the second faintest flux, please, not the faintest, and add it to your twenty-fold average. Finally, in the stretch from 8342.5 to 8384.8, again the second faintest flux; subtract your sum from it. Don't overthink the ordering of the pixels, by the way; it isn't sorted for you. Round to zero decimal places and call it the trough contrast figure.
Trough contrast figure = -1604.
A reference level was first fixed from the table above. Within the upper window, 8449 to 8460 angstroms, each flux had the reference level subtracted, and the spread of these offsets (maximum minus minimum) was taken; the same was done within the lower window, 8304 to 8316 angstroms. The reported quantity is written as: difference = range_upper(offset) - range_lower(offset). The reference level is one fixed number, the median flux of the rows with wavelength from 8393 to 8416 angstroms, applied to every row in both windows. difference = 15.9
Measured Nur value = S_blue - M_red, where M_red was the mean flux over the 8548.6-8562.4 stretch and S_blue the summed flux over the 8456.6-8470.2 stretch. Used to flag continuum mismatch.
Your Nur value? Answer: 580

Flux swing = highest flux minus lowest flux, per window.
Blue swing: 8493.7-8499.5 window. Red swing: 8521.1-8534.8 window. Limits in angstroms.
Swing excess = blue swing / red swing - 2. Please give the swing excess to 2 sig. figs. -1.2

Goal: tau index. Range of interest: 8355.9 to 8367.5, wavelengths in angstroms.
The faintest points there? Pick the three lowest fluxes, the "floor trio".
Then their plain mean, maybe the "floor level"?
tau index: 93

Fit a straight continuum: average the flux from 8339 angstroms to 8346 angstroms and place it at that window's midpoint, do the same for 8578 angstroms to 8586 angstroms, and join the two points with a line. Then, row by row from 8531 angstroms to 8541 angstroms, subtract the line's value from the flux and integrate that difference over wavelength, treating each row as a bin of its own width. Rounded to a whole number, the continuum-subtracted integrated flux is 7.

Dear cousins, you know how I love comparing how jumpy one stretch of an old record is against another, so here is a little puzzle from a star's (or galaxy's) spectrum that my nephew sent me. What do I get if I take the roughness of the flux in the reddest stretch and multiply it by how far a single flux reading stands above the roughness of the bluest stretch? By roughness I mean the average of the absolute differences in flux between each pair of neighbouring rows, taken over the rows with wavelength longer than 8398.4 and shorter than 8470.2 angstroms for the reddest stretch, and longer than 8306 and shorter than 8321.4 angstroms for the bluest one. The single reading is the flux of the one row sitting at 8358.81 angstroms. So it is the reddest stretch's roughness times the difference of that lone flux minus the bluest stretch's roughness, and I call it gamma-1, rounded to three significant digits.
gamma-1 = 507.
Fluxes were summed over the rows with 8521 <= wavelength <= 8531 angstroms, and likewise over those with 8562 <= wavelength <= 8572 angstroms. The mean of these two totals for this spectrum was 461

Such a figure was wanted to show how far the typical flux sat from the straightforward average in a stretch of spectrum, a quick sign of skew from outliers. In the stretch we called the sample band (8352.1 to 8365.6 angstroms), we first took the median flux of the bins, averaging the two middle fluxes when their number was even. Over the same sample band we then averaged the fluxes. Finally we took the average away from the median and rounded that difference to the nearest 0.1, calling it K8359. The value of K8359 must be -1.3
